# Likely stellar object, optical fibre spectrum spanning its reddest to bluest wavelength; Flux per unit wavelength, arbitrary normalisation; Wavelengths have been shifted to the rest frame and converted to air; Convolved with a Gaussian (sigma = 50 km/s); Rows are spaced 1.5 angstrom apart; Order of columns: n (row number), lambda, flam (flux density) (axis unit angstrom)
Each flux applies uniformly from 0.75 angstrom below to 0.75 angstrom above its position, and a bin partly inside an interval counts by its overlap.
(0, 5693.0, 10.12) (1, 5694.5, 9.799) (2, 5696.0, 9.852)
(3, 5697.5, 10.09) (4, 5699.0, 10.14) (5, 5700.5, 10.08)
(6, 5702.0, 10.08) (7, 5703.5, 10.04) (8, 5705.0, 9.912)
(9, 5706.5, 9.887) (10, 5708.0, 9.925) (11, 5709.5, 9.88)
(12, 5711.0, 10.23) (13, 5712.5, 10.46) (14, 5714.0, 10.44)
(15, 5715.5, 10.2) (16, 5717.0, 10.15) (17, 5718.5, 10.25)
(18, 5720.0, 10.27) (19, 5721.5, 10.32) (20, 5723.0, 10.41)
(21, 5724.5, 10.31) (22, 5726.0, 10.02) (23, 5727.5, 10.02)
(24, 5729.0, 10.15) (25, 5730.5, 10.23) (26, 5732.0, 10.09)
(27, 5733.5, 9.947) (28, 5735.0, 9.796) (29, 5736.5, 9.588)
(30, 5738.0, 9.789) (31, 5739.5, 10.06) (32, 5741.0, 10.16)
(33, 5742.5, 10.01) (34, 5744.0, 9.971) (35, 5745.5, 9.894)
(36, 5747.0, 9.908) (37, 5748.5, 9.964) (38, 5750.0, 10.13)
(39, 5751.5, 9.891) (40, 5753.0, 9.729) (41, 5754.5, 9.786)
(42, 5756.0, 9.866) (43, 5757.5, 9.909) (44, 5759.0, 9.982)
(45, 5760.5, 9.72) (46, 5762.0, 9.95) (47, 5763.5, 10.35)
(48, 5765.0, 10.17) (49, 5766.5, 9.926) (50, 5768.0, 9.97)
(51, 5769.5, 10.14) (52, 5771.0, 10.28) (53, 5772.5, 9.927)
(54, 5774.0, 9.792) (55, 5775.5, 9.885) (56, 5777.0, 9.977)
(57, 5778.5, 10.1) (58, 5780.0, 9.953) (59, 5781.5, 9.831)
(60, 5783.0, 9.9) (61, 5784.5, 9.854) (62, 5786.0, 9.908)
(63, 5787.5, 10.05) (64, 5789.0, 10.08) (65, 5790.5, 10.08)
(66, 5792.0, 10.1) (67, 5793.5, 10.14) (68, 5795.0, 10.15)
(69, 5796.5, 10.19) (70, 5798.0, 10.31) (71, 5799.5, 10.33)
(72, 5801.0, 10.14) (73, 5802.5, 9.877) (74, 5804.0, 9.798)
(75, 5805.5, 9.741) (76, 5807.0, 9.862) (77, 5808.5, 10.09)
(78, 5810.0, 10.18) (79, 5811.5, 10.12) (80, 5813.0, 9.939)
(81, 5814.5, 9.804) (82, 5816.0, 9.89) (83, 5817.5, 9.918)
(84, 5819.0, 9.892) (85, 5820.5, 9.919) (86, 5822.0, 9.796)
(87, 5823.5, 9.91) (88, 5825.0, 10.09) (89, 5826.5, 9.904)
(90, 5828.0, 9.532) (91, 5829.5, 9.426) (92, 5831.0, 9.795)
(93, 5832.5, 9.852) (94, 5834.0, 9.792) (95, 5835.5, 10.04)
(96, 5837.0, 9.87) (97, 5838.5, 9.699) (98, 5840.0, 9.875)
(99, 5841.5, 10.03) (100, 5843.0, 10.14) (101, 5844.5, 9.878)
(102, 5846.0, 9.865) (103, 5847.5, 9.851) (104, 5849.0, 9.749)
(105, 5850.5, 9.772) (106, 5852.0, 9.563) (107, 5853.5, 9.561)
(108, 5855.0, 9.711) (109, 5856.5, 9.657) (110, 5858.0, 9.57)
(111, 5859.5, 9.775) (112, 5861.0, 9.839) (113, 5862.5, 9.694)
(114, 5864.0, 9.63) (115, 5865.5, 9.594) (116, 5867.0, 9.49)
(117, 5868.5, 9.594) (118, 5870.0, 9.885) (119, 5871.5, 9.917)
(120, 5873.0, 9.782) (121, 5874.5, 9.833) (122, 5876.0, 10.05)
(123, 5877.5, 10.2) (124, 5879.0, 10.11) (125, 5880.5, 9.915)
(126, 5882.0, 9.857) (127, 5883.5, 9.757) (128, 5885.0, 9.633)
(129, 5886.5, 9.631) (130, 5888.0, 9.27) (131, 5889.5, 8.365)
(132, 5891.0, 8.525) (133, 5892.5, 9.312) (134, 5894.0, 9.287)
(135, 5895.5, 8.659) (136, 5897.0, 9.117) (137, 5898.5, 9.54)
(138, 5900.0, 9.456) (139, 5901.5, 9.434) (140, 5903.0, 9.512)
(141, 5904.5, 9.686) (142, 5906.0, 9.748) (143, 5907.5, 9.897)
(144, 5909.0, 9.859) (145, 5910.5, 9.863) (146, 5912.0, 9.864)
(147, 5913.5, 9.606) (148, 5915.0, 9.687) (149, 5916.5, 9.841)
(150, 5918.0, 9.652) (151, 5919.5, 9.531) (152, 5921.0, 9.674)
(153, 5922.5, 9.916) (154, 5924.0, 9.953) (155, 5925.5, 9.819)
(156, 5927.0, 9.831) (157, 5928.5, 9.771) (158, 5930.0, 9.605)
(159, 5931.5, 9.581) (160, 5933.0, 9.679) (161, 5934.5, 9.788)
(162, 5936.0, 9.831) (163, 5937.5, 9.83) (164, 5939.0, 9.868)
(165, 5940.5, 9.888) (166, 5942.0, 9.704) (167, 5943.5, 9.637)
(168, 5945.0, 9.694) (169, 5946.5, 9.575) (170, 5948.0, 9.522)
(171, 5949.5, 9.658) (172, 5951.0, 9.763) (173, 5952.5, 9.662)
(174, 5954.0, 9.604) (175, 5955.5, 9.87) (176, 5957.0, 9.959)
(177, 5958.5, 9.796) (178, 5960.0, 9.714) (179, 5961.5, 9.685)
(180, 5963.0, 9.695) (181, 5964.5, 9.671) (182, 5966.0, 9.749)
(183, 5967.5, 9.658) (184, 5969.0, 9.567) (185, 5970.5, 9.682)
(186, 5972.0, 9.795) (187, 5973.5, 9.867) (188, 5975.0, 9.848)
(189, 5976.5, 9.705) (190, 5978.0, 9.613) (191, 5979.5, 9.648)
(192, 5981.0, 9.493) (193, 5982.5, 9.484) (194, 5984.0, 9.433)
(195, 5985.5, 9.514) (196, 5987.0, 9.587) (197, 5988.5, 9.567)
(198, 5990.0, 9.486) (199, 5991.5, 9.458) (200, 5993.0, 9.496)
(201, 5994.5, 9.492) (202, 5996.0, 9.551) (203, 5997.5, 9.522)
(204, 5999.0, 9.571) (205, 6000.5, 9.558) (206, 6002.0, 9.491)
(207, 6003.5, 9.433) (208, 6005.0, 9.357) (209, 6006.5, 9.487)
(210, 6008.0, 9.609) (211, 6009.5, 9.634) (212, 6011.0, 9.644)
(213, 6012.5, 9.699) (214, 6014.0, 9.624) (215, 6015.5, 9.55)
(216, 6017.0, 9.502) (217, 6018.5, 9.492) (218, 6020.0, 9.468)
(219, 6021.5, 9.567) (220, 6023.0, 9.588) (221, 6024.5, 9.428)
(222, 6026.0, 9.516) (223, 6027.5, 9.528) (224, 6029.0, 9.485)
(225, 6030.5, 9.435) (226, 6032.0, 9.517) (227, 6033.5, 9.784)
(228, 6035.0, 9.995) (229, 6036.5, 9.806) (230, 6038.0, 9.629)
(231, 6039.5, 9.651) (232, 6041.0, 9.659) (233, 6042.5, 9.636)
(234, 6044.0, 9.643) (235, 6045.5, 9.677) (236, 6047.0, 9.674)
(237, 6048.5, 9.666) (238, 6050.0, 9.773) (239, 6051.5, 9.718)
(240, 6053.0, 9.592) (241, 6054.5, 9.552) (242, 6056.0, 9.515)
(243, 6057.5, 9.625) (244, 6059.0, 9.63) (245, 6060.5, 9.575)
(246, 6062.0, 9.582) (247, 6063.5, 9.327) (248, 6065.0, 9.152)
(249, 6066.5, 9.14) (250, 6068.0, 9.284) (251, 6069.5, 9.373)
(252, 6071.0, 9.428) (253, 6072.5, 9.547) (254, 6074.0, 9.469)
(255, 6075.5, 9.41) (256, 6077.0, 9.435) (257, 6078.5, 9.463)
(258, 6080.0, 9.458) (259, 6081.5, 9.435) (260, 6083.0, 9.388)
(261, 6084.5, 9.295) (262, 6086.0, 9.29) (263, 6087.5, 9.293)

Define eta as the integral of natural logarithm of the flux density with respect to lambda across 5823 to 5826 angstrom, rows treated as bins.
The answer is 6.91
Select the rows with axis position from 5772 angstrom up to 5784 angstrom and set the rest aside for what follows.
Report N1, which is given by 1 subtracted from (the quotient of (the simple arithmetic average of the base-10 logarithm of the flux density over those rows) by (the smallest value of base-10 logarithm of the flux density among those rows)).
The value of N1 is 0.006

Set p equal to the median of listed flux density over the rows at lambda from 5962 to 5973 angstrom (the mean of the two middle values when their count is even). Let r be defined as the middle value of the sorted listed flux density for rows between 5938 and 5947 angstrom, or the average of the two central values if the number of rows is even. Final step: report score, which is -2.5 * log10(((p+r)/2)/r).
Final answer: 0.001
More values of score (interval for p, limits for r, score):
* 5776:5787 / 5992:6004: -0.023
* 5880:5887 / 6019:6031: -0.015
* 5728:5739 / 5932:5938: -0.008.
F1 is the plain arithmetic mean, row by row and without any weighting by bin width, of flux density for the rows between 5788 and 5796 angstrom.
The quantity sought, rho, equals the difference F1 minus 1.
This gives 9.11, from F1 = 10.1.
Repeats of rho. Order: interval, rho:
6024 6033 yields 8.48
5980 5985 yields 8.47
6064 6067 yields 8.15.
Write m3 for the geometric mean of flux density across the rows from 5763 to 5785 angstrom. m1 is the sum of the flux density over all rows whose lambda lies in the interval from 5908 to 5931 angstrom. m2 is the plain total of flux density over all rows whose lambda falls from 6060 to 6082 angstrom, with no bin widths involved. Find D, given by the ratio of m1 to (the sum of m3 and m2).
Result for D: 0.969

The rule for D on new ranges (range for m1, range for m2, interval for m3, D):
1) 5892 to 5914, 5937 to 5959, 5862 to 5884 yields 0.917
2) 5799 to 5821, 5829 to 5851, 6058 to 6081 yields 0.952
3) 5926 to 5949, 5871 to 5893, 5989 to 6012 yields 0.949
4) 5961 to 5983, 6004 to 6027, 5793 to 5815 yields 0.947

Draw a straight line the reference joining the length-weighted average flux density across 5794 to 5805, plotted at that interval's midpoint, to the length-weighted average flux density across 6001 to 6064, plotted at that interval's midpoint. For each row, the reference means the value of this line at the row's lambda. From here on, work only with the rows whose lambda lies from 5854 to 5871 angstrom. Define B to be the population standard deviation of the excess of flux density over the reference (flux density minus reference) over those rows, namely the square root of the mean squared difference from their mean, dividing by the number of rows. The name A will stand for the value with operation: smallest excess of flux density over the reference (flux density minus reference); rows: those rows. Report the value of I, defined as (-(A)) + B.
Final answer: 0.58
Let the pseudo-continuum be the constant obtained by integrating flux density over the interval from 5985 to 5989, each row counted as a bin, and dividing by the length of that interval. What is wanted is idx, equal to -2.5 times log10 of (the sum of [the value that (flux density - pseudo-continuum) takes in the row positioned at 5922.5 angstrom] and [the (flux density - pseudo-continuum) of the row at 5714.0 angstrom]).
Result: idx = -0.2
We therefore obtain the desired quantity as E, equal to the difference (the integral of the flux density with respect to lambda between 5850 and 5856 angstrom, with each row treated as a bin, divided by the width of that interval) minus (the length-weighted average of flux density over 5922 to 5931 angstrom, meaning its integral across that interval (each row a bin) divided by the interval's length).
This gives -0.2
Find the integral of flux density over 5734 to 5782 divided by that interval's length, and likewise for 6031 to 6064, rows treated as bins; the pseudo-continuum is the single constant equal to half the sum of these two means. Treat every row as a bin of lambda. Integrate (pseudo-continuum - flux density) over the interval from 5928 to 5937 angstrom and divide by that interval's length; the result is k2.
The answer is 0.1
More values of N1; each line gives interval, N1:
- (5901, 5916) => 0.013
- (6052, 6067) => 0.016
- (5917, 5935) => 0.009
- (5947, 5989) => 0.011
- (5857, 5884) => 0.014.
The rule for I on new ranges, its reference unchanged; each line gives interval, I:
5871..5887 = 0.45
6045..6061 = 0.09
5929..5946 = 0.34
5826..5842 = 0.80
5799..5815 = 0.53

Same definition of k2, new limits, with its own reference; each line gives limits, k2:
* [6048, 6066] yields 0.2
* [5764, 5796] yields -0.2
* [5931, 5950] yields 0.1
